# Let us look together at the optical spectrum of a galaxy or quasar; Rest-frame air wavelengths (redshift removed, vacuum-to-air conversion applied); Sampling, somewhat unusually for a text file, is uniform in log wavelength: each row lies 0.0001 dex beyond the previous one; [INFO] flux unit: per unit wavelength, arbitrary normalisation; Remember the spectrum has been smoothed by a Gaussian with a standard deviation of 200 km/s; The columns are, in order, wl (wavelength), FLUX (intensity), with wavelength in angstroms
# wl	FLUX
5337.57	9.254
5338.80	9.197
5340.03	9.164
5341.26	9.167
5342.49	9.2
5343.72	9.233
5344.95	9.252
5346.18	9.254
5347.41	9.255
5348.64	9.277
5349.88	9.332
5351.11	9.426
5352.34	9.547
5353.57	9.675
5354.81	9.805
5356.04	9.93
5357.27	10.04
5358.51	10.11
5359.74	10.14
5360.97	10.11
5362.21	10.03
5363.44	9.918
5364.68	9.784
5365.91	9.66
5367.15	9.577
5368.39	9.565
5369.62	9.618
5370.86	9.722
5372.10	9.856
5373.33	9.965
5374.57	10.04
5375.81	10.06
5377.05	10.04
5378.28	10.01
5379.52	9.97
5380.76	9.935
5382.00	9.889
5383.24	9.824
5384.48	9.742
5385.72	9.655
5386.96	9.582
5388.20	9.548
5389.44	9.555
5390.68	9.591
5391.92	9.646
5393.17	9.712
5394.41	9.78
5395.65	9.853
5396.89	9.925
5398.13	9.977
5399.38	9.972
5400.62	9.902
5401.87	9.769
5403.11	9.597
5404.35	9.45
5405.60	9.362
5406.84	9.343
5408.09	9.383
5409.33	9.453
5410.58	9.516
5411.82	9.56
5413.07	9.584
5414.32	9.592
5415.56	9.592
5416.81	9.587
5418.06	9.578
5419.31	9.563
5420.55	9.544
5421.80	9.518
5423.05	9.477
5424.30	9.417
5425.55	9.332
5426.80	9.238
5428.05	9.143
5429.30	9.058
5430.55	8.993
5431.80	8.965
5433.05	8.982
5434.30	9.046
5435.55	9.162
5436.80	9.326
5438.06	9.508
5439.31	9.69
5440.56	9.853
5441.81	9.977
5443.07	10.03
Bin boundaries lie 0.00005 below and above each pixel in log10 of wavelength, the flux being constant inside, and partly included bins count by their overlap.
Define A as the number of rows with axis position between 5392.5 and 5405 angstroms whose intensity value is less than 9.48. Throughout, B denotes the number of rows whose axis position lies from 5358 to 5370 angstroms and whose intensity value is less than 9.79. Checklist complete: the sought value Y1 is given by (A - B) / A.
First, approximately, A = 1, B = 5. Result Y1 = -4.0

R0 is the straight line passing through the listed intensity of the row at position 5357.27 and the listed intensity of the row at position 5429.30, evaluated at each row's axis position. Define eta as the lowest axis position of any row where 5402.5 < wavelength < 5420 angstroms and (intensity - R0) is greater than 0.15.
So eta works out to 5403.11 angstroms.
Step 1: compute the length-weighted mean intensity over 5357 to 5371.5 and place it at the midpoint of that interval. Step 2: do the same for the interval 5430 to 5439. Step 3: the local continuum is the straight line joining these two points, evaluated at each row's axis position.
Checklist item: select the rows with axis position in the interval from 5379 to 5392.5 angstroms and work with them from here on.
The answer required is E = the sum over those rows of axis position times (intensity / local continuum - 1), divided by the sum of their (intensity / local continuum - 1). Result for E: 5381.2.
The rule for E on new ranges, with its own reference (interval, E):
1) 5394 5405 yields 5398.6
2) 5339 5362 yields 5344.4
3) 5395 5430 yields 5408.0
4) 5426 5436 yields 5431.3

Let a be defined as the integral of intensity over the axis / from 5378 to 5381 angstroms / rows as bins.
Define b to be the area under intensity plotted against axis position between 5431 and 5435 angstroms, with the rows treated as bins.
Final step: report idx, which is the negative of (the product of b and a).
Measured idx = -1077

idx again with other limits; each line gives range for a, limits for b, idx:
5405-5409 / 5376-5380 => -1505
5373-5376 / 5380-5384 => -1185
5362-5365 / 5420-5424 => -1129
